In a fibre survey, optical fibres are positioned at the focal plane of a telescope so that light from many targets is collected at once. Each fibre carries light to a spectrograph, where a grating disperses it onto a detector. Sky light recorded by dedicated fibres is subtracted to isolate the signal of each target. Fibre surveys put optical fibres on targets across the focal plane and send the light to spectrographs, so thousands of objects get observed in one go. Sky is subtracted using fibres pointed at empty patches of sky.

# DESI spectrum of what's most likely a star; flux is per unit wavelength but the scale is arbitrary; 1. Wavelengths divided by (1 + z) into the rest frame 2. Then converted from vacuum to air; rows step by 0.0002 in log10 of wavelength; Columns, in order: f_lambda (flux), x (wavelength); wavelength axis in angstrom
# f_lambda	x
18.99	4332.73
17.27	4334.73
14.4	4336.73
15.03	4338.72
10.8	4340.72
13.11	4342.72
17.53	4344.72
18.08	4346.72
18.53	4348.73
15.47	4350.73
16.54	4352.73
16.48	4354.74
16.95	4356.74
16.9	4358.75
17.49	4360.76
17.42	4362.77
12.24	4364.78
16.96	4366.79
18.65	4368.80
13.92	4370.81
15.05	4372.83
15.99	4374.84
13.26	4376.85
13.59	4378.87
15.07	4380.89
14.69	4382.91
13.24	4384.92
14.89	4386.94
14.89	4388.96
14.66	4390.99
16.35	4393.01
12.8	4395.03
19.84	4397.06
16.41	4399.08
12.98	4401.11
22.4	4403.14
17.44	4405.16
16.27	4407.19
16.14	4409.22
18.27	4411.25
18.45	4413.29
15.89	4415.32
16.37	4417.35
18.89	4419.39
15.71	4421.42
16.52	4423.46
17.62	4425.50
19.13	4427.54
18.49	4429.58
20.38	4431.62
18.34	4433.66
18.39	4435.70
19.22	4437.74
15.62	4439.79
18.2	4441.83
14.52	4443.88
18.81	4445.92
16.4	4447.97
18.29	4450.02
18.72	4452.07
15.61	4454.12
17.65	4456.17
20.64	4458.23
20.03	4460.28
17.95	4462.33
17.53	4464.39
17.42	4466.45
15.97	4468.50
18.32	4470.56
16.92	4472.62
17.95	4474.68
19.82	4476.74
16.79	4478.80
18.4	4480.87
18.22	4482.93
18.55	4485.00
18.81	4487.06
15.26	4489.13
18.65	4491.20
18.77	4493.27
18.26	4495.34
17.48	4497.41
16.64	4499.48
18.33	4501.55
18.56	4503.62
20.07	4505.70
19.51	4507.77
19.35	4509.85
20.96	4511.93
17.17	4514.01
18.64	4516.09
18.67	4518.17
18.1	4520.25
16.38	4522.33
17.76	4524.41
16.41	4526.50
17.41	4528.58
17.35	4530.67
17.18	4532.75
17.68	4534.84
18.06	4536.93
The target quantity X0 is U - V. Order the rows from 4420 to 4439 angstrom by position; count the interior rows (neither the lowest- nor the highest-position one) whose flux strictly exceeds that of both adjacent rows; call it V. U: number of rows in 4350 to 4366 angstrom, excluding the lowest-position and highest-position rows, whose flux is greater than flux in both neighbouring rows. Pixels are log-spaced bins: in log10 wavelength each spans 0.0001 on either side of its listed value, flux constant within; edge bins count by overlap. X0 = 1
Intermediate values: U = 3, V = 2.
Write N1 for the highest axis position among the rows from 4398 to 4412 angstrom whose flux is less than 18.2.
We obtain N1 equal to 4409.22 angstrom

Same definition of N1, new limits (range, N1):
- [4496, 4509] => 4499.48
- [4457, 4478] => 4474.68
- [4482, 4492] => 4489.13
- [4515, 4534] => 4532.75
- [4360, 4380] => 4378.87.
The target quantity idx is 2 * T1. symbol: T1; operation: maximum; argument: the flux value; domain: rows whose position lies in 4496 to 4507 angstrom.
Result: 40.14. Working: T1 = 20.07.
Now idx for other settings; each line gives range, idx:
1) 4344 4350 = 37.06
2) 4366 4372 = 37.30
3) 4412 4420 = 37.78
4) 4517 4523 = 37.34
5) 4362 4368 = 34.84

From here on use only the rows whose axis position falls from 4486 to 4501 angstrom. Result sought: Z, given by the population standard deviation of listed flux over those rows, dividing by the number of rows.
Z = 1.24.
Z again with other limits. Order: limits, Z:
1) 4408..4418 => 1.10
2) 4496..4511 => 1.12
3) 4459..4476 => 1.10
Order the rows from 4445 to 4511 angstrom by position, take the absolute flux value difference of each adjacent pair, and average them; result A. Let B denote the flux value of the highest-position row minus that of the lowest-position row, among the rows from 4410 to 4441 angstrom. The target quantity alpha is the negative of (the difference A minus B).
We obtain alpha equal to -4.0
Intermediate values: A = 1.4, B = -3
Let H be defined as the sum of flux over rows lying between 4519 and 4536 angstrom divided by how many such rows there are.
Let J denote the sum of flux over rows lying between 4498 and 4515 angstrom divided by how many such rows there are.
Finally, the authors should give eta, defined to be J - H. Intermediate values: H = 17.3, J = 18.8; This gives 2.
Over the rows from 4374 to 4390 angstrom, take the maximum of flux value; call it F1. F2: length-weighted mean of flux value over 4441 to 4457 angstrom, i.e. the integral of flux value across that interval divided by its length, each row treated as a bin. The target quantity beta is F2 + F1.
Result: 33.3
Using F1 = 15.99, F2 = 17.3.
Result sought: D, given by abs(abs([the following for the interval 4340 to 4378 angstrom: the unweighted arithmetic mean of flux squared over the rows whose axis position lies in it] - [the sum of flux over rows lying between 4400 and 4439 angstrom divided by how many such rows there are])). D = 239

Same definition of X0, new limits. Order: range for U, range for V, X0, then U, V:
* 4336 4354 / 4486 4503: 1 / 2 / 1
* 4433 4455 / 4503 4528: 0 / 4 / 4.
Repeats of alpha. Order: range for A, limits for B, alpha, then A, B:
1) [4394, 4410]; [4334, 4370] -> -2.8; 4.2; 1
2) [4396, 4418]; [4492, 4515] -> -4.4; 2.8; -2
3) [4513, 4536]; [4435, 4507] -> 0.9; 0.8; 2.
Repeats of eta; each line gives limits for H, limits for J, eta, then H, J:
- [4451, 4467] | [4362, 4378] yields -3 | 18.2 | 15.4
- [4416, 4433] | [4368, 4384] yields -3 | 17.9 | 15.0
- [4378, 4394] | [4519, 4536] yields 3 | 14.7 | 17.3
